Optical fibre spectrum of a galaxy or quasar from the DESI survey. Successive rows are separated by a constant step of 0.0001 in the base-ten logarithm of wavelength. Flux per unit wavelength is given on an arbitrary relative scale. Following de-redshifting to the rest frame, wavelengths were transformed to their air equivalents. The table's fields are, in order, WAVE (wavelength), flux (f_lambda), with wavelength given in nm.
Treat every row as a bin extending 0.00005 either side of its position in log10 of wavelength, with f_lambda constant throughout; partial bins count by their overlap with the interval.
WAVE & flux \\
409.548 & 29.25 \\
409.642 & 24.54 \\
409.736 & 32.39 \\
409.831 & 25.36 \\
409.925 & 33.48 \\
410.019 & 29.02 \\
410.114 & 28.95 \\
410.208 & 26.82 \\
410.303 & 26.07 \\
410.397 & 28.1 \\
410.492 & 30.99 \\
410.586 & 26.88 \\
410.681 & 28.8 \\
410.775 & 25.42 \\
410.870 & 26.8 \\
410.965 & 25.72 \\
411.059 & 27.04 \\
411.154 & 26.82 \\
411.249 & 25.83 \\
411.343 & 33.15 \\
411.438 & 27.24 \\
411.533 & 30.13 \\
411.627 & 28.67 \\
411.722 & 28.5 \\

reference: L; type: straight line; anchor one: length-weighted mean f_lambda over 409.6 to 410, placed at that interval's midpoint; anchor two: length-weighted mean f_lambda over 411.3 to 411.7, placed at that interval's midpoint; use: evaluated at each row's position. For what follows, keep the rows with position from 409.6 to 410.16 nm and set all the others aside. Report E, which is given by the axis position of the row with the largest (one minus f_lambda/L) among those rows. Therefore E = 409.642 nm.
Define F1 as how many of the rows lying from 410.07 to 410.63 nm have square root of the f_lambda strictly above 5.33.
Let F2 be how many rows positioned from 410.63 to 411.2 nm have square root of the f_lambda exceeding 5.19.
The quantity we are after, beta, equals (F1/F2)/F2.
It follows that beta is 0.50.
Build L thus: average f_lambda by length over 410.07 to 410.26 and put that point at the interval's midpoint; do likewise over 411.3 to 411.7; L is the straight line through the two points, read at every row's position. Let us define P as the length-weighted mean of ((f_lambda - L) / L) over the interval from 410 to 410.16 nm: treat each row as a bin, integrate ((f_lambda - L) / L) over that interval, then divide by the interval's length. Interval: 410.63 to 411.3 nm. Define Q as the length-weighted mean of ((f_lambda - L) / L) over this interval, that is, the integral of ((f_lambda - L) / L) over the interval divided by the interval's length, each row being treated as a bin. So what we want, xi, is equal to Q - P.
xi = -0.12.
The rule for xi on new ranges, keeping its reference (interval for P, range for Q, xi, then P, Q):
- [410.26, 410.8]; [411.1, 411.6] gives -0.01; -0.02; -0.03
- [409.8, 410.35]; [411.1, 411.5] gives -0.06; 0.03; -0.04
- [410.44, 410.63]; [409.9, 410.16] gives 0.07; 0.02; 0.09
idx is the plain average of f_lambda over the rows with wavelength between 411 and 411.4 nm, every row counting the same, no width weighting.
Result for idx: 28.2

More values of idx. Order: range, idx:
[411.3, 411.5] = 30.2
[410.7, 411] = 26.0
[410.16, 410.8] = 27.6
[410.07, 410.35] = 27.3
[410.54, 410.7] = 27.8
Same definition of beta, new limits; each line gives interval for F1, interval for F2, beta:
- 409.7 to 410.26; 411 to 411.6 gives 0.25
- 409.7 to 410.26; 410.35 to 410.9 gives 0.44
